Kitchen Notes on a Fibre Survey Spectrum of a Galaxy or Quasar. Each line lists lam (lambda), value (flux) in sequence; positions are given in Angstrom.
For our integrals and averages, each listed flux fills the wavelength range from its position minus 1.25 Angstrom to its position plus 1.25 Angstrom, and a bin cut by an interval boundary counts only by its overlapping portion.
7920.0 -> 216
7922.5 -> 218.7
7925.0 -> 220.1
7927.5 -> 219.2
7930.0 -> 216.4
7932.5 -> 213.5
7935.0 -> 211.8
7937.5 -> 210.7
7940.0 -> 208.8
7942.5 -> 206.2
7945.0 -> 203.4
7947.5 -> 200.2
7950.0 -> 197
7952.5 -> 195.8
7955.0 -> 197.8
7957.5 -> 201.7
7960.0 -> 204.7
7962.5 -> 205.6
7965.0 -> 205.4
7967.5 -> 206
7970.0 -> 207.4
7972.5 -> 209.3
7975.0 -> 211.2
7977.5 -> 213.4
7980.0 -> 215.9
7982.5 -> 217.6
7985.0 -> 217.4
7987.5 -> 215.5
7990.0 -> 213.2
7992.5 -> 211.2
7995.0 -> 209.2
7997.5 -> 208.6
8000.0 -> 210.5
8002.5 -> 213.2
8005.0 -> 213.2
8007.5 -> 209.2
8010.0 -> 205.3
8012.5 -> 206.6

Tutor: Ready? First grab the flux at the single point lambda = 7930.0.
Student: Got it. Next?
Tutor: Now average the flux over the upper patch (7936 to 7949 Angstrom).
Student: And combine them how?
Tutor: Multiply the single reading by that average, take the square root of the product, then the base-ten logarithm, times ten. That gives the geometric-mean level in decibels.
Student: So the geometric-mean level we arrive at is 23.24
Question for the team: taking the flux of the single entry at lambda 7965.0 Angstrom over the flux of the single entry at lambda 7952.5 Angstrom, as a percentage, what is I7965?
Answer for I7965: 105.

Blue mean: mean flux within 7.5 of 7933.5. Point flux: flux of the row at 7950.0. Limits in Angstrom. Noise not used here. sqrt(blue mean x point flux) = 205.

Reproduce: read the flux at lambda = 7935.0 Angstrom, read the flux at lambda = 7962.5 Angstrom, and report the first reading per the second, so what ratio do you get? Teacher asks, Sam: 1.03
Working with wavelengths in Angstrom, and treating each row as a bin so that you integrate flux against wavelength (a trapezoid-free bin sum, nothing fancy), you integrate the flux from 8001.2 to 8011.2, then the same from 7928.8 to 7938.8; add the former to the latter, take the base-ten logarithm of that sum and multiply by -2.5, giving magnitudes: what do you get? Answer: -9.067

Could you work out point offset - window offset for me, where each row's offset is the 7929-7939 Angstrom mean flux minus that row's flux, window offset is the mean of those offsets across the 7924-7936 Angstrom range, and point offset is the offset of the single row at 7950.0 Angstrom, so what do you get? 19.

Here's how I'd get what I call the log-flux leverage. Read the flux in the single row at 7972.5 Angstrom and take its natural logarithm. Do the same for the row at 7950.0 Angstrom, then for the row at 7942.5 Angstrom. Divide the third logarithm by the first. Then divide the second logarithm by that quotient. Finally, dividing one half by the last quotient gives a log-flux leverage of 0.0944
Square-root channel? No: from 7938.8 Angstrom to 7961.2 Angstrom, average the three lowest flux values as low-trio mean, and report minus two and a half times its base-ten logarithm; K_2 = -5.74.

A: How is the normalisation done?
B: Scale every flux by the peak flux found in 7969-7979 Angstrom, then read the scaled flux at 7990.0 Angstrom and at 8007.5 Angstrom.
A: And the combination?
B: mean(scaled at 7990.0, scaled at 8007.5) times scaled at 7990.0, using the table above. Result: 0.99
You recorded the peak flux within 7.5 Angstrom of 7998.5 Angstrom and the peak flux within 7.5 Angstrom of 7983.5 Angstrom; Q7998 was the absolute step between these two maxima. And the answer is 4.4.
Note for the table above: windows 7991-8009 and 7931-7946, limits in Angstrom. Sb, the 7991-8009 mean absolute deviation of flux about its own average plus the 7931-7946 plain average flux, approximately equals 211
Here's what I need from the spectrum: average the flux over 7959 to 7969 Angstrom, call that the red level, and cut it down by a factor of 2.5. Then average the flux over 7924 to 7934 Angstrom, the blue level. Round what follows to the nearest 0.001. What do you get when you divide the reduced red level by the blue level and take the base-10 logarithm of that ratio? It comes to -0.422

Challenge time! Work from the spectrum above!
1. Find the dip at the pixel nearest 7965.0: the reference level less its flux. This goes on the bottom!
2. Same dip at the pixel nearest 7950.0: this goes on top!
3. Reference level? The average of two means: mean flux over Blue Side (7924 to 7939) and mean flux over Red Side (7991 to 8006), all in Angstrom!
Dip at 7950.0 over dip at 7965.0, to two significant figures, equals 2.1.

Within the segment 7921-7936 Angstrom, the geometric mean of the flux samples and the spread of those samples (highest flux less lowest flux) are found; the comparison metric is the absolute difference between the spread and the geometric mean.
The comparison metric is 208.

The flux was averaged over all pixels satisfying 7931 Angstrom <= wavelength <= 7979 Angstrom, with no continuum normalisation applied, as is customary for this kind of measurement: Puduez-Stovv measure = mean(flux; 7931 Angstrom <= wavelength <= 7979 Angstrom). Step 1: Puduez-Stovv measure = 206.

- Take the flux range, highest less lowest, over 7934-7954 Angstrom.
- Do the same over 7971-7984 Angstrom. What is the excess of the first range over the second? 7.7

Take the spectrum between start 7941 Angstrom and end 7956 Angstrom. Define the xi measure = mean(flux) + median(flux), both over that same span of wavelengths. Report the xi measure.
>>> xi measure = 399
